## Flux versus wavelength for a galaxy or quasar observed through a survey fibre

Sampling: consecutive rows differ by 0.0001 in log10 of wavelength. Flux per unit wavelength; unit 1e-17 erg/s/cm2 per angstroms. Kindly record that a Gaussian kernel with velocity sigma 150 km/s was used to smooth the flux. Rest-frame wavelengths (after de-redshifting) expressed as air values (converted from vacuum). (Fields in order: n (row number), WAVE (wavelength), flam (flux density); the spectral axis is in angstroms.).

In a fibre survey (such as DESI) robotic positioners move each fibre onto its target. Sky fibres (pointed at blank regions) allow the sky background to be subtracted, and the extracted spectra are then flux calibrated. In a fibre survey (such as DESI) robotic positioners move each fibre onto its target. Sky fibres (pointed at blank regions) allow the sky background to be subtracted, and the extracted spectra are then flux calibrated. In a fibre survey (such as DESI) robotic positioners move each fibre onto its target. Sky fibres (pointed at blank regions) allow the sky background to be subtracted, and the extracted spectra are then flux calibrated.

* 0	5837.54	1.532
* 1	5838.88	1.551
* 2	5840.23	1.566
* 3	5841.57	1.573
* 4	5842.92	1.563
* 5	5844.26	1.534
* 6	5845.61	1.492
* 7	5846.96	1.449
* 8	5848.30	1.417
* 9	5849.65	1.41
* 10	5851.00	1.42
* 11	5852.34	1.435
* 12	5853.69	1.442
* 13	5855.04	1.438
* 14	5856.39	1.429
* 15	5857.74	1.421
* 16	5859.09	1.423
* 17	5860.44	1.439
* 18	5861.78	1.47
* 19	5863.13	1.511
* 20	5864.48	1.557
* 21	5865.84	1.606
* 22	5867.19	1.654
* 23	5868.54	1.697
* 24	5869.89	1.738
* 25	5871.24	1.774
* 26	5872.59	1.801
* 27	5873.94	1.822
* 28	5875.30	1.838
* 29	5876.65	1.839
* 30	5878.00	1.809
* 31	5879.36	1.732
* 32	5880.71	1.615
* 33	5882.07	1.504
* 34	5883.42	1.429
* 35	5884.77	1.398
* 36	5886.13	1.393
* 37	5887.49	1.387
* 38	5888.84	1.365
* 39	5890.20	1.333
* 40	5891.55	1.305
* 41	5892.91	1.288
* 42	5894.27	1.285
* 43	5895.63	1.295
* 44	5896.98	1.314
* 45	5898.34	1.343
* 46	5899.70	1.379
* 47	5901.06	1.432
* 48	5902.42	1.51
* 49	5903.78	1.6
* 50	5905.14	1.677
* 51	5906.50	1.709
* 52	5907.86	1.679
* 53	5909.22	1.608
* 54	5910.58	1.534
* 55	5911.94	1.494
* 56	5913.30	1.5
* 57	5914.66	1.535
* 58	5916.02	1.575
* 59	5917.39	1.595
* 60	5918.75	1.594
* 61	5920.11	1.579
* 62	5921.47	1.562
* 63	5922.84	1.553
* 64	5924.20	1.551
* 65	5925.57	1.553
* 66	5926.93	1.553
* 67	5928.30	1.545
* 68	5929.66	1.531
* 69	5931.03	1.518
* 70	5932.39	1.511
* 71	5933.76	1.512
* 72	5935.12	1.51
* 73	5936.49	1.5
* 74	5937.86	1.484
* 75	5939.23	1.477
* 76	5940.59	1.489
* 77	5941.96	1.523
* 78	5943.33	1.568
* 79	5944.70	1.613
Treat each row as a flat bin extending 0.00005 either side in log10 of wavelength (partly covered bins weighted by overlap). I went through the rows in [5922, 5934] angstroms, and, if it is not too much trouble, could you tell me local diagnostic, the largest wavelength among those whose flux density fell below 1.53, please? 5933.76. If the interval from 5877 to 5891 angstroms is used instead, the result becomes 5890.20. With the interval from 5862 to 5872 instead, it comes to 5863.13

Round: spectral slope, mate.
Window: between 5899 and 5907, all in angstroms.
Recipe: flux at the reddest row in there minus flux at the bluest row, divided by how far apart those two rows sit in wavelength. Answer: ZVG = 0.05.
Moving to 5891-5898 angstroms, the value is 0.00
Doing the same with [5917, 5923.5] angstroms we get -0.01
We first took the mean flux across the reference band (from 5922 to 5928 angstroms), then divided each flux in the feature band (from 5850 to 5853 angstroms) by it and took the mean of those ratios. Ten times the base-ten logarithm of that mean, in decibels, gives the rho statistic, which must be -0.36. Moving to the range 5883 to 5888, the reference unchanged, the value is -0.44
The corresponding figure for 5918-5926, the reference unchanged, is 0.04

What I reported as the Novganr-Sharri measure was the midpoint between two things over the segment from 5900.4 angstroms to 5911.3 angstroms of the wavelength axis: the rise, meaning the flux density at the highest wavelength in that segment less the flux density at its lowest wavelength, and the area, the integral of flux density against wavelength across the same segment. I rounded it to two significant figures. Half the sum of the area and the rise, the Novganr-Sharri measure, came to 8.7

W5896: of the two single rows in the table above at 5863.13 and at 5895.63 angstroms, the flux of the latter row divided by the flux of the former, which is 0.86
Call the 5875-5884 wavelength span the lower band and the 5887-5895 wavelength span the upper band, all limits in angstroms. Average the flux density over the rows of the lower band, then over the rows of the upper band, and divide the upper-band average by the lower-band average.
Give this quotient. 0.79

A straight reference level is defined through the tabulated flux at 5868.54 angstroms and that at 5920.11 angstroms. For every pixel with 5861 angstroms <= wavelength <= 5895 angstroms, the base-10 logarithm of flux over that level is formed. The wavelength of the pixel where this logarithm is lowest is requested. 5894.27 angstroms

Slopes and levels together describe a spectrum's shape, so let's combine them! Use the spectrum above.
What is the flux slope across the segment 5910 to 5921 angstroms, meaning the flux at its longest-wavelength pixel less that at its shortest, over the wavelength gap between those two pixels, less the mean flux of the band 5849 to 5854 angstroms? -1.42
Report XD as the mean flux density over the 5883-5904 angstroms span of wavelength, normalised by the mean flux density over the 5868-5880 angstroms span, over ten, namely 0.077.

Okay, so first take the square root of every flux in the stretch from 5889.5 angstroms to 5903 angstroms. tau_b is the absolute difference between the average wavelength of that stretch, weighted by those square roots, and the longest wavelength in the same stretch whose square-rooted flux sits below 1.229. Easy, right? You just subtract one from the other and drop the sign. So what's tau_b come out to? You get 6.0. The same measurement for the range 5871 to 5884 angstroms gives 6.2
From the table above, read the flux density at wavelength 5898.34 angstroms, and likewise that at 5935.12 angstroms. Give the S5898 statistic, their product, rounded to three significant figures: 2.03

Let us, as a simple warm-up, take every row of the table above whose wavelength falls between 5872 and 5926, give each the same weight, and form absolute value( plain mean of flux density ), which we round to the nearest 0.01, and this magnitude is 1.53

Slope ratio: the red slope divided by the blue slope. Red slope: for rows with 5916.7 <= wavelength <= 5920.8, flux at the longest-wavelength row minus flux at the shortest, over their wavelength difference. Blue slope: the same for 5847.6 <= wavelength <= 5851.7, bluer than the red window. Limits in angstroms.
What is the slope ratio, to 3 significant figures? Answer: -5.29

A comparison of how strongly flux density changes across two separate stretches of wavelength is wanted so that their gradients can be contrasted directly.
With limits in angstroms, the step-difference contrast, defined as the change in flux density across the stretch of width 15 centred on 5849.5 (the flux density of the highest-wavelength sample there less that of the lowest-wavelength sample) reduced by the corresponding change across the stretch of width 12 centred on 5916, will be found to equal -0.16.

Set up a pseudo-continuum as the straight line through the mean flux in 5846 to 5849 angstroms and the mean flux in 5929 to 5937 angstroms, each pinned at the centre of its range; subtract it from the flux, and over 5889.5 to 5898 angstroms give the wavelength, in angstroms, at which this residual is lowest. 5894.27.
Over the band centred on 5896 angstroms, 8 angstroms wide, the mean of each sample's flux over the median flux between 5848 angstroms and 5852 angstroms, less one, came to -0.07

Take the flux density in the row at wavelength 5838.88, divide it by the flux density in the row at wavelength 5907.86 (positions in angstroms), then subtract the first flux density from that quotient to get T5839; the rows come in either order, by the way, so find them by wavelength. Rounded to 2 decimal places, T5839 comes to -0.63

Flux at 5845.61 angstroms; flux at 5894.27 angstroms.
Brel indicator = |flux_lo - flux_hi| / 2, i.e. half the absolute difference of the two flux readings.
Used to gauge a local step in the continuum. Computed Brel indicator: 0.10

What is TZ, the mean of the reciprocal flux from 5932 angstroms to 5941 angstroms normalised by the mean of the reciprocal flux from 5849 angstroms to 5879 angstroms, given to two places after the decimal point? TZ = 1.05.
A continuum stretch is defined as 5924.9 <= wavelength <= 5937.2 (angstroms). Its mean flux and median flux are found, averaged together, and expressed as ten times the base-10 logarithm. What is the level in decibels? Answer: 1.82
